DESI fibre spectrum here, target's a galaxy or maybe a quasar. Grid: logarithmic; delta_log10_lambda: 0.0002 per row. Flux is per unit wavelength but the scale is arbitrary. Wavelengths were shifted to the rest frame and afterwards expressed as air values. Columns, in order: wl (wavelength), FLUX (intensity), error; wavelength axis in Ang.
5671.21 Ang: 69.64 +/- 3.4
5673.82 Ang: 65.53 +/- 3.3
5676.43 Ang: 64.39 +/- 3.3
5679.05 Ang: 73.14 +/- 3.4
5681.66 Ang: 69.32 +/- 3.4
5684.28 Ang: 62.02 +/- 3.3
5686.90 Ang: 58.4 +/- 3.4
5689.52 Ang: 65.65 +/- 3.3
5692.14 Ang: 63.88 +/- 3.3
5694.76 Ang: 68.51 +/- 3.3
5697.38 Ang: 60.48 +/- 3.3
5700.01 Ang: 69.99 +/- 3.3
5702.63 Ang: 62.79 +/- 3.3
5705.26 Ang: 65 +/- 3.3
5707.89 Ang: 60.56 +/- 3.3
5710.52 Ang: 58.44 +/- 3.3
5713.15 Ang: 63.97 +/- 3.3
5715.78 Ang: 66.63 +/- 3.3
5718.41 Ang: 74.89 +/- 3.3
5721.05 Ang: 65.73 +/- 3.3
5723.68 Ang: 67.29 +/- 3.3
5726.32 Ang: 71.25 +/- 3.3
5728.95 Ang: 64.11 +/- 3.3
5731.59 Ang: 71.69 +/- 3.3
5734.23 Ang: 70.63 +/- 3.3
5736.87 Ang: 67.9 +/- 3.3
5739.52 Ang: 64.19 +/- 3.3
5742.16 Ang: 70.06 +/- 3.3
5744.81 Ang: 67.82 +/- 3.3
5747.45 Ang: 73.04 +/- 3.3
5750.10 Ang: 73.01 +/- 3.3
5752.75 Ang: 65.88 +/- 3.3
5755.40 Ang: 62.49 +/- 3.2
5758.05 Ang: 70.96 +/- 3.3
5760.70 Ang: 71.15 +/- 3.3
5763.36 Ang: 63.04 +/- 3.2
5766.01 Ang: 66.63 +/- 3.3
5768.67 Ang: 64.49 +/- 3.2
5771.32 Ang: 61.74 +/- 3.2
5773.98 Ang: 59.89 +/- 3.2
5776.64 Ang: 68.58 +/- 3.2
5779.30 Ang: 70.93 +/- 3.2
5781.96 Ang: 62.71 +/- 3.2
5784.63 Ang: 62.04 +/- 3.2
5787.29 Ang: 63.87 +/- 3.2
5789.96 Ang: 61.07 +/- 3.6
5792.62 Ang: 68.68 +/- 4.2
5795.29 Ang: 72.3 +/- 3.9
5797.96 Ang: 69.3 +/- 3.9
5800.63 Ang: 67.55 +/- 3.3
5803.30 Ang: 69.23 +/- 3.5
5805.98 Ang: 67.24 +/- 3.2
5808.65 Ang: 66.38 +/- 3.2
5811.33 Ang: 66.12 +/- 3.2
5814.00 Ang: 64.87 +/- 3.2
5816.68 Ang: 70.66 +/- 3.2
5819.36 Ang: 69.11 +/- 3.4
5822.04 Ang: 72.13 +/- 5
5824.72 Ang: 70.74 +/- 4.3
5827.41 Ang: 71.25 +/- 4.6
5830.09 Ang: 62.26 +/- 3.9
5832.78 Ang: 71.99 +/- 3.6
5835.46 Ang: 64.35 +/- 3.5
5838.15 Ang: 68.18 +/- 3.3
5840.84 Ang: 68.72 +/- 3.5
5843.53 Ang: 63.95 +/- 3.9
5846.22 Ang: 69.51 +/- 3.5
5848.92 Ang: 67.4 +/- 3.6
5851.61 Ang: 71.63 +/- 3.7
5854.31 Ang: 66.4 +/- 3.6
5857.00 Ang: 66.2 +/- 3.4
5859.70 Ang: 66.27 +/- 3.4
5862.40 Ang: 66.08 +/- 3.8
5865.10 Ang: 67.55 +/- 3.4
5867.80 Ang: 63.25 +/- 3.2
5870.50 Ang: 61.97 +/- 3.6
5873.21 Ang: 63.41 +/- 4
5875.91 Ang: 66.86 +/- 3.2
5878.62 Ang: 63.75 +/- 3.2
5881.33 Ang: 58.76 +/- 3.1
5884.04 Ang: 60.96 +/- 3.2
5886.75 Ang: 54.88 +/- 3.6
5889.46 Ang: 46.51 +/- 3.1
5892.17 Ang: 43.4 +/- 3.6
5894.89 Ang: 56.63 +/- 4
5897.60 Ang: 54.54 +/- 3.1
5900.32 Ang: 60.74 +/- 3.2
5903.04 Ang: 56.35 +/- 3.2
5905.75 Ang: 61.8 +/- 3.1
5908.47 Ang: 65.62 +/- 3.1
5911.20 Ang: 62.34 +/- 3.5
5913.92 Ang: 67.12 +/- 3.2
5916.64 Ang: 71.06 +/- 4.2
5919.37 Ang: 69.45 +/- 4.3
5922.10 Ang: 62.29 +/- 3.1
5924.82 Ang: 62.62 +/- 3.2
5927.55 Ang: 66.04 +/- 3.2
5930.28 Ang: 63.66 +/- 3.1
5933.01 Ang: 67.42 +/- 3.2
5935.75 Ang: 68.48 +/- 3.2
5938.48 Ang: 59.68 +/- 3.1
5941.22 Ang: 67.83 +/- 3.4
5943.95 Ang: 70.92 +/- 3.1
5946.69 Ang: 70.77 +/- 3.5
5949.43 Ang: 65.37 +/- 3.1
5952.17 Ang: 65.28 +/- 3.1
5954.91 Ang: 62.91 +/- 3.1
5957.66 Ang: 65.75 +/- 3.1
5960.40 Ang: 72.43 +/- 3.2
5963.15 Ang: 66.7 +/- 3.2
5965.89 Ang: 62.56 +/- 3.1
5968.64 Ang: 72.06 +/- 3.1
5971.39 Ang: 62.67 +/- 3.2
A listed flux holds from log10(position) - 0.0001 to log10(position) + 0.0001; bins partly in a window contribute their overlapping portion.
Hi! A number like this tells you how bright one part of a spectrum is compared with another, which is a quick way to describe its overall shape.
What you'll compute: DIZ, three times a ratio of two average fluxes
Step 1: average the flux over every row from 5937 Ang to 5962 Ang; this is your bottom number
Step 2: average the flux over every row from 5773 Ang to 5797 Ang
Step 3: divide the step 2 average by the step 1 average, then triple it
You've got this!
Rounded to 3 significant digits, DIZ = 2.95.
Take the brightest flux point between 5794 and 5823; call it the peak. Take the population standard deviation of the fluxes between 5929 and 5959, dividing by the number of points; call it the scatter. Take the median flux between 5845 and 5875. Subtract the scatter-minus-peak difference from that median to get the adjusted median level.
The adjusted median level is 135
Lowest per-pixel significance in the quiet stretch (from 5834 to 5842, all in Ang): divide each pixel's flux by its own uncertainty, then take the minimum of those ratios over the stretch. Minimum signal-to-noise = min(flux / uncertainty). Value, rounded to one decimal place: 18.4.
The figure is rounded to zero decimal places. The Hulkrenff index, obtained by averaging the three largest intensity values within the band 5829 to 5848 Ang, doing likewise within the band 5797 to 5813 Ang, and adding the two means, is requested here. 139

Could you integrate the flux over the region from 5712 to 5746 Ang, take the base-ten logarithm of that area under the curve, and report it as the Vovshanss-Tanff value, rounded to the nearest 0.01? 3.37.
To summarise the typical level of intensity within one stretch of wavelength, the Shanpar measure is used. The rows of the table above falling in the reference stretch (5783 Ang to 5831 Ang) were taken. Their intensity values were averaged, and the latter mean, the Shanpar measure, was 67.5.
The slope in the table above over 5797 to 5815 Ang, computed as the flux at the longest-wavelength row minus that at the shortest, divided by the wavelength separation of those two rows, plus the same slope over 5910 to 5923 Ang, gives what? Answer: -0.28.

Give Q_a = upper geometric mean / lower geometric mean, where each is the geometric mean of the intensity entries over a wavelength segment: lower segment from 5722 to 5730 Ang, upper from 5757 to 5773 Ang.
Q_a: 0.98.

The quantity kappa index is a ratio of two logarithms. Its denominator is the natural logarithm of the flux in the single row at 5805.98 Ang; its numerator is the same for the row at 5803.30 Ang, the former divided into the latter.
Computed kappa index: 1.01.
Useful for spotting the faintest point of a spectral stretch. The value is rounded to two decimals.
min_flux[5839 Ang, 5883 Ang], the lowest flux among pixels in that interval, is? 58.76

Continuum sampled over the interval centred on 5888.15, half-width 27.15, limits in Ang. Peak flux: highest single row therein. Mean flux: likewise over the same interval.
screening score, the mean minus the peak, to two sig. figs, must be -7.4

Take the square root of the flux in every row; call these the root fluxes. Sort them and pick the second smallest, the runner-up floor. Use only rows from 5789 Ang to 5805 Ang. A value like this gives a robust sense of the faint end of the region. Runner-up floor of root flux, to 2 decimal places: 8.22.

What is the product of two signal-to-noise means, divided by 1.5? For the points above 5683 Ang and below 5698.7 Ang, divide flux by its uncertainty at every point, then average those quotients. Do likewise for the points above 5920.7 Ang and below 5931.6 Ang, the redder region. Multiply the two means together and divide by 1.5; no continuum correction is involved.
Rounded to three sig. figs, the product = 257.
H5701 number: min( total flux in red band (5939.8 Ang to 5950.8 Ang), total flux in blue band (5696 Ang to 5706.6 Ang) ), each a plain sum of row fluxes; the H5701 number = 258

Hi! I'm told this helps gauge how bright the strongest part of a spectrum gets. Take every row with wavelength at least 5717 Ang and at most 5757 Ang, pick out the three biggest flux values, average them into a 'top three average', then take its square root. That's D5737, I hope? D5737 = 8.58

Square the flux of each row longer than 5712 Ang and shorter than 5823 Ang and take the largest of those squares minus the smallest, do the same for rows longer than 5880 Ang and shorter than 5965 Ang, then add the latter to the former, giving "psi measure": 5384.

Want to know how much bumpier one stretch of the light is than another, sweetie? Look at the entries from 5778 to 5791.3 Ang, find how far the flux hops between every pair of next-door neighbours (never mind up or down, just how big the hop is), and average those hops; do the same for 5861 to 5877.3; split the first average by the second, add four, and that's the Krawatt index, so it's 5.4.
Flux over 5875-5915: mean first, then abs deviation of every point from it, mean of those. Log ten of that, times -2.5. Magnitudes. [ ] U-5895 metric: -1.81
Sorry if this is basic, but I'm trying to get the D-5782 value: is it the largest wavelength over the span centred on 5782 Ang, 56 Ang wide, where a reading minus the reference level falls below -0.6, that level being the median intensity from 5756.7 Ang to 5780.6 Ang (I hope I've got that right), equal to 5789.96 Ang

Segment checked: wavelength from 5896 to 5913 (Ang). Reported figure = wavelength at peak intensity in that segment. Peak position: 5908.47 Ang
